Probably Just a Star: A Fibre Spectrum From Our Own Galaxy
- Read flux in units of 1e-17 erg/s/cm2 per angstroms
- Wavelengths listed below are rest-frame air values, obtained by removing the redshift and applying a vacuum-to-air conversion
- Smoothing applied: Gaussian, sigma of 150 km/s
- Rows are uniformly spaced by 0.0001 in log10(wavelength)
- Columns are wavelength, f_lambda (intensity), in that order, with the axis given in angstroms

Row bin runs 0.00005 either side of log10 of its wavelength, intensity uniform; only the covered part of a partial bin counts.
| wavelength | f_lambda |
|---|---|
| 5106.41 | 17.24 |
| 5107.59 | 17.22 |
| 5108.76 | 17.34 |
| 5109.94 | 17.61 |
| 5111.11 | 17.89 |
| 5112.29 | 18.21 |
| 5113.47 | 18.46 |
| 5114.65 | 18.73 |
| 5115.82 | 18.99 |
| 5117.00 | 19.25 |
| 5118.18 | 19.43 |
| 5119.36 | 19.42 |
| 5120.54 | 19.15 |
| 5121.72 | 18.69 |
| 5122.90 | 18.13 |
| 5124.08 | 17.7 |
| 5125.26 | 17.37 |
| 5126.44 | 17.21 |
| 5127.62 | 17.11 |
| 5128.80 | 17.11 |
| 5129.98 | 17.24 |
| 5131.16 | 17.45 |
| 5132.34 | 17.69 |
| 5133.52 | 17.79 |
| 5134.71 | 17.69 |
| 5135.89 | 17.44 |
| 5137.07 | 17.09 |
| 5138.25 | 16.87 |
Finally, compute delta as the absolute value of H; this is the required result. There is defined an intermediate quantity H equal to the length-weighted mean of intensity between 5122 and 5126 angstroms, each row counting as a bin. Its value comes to 17.8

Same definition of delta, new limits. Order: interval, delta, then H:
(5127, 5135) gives 17.4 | 17.4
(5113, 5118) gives 18.9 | 18.9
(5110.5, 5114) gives 18.2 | 18.2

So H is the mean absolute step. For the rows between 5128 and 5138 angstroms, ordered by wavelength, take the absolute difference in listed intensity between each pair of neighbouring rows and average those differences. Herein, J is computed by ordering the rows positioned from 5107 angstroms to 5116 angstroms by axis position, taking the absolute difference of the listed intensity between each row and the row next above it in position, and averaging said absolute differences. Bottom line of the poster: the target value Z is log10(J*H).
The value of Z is -1.3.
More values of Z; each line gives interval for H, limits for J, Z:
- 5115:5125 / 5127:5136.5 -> -1.3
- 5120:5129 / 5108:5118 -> -1.1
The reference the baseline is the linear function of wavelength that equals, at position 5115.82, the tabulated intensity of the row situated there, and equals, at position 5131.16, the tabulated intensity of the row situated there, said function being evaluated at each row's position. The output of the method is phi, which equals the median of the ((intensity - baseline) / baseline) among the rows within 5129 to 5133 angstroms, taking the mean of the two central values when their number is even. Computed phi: 0.00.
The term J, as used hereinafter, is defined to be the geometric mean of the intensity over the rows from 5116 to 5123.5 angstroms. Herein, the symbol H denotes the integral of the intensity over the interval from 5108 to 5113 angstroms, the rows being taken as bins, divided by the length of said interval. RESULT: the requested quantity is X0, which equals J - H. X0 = 1.2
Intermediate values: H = 17.8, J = 19.0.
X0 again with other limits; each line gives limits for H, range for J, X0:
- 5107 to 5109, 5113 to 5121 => 1.8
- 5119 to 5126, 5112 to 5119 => 0.5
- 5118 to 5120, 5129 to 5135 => -1.8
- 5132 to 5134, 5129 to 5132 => -0.4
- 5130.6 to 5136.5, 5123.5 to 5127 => -0.2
